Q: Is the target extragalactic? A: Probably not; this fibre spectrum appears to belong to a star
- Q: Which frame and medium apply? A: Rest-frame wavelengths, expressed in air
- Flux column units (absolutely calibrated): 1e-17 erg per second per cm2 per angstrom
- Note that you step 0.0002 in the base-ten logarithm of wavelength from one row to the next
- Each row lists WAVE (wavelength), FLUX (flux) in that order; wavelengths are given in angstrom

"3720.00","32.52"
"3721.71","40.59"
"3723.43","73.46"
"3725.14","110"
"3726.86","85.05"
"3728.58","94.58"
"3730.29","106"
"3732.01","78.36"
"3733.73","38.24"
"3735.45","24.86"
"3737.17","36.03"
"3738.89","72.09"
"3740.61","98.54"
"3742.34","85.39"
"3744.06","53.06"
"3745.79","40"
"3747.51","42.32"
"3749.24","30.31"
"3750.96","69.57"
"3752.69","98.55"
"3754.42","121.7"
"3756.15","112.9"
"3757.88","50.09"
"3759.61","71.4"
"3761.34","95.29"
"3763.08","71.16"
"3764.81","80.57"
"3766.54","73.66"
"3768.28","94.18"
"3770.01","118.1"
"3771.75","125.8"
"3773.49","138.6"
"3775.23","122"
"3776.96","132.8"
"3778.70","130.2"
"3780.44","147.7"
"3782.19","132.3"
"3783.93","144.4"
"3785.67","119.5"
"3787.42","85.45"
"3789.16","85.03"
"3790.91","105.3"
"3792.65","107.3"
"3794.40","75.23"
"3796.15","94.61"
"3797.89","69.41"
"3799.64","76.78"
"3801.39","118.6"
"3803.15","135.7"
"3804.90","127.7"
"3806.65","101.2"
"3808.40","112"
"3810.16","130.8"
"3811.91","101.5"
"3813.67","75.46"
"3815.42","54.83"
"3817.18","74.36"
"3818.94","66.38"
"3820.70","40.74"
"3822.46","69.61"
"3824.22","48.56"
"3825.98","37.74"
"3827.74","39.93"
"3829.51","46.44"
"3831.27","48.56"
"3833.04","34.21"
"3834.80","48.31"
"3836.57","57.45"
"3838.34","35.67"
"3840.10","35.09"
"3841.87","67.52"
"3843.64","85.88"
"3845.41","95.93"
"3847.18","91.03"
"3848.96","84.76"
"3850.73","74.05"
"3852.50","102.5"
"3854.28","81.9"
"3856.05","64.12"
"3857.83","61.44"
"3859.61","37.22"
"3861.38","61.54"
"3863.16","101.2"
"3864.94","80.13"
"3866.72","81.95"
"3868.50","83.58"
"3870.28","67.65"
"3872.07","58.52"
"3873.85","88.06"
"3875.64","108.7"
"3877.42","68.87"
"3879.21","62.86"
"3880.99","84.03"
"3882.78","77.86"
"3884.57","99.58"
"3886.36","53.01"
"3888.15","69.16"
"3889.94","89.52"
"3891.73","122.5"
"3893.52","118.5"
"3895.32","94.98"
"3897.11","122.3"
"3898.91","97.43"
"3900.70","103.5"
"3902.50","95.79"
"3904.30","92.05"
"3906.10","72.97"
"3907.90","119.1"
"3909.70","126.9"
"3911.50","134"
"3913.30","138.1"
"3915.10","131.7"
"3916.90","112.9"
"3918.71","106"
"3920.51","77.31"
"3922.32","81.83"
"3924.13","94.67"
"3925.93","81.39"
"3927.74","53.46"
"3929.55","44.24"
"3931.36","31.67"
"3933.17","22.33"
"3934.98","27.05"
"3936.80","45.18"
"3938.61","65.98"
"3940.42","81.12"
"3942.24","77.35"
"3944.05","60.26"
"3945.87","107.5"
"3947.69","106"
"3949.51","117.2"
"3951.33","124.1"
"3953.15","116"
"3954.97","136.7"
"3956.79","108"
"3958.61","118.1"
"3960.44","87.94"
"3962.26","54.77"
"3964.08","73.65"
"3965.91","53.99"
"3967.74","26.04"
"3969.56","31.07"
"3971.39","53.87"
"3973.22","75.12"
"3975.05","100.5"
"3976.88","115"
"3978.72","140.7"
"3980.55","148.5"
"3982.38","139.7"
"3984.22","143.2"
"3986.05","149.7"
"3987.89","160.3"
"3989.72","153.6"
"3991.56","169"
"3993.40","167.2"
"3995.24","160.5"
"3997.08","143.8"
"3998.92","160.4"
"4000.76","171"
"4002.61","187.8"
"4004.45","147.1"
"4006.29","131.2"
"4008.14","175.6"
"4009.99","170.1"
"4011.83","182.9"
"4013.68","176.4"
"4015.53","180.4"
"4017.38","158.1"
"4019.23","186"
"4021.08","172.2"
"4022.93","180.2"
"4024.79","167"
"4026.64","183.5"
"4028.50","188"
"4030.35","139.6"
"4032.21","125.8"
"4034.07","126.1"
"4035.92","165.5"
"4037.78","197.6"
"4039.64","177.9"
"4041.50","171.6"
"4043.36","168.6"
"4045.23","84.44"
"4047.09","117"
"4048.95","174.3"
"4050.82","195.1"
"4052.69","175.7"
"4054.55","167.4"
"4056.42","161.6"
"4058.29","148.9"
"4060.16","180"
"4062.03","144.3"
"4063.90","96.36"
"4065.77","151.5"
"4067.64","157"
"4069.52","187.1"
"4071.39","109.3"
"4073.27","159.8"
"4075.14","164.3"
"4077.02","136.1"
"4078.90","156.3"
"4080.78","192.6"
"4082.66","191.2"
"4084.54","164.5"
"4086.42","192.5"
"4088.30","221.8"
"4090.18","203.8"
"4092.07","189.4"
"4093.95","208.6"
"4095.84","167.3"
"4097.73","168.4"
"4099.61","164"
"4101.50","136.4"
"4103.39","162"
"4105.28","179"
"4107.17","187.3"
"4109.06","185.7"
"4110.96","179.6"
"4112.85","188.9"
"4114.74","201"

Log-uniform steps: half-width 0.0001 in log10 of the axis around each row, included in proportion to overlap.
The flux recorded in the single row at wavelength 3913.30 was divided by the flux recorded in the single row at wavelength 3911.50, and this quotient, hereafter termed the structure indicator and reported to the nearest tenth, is 1.0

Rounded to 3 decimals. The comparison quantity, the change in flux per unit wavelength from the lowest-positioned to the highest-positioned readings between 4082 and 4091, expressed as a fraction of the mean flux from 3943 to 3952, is 0.016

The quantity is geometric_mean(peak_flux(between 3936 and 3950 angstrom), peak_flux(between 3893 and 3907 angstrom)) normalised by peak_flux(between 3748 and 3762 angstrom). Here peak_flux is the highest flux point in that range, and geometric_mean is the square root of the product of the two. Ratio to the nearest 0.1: 1.0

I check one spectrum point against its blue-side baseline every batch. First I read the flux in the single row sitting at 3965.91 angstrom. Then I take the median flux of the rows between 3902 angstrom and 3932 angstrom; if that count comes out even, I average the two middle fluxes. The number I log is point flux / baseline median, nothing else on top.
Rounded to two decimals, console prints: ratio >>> 0.57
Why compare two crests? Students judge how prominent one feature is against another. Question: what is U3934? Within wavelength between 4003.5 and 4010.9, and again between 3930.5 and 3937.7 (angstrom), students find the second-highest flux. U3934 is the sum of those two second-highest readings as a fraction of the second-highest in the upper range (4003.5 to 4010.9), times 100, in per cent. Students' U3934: 119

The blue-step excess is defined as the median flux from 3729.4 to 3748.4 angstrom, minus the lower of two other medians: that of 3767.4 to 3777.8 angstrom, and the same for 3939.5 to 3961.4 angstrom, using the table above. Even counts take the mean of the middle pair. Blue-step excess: -55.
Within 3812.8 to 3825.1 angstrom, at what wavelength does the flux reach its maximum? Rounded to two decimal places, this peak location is 3813.67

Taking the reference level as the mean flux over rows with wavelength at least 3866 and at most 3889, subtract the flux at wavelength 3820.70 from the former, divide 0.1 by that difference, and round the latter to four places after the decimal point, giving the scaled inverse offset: 0.0027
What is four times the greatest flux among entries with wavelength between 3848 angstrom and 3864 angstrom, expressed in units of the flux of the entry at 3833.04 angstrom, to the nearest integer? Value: 12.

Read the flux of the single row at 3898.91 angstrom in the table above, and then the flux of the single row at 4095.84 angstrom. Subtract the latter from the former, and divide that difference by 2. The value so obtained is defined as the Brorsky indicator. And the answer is -35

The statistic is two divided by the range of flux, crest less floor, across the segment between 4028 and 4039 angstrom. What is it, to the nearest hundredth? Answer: 0.03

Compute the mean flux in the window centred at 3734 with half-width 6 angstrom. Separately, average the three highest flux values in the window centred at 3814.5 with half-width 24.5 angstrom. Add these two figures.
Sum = 196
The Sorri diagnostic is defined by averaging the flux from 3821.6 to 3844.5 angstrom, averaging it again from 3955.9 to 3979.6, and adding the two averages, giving 130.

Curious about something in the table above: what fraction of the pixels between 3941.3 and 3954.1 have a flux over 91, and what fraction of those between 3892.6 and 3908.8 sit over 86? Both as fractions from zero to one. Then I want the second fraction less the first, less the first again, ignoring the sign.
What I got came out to 0.5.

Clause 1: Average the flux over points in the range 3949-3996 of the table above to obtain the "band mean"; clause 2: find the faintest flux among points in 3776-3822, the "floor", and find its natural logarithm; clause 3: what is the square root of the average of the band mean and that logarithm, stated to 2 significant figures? 7.6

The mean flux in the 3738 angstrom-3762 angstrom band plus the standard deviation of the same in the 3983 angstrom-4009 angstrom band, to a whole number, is 89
